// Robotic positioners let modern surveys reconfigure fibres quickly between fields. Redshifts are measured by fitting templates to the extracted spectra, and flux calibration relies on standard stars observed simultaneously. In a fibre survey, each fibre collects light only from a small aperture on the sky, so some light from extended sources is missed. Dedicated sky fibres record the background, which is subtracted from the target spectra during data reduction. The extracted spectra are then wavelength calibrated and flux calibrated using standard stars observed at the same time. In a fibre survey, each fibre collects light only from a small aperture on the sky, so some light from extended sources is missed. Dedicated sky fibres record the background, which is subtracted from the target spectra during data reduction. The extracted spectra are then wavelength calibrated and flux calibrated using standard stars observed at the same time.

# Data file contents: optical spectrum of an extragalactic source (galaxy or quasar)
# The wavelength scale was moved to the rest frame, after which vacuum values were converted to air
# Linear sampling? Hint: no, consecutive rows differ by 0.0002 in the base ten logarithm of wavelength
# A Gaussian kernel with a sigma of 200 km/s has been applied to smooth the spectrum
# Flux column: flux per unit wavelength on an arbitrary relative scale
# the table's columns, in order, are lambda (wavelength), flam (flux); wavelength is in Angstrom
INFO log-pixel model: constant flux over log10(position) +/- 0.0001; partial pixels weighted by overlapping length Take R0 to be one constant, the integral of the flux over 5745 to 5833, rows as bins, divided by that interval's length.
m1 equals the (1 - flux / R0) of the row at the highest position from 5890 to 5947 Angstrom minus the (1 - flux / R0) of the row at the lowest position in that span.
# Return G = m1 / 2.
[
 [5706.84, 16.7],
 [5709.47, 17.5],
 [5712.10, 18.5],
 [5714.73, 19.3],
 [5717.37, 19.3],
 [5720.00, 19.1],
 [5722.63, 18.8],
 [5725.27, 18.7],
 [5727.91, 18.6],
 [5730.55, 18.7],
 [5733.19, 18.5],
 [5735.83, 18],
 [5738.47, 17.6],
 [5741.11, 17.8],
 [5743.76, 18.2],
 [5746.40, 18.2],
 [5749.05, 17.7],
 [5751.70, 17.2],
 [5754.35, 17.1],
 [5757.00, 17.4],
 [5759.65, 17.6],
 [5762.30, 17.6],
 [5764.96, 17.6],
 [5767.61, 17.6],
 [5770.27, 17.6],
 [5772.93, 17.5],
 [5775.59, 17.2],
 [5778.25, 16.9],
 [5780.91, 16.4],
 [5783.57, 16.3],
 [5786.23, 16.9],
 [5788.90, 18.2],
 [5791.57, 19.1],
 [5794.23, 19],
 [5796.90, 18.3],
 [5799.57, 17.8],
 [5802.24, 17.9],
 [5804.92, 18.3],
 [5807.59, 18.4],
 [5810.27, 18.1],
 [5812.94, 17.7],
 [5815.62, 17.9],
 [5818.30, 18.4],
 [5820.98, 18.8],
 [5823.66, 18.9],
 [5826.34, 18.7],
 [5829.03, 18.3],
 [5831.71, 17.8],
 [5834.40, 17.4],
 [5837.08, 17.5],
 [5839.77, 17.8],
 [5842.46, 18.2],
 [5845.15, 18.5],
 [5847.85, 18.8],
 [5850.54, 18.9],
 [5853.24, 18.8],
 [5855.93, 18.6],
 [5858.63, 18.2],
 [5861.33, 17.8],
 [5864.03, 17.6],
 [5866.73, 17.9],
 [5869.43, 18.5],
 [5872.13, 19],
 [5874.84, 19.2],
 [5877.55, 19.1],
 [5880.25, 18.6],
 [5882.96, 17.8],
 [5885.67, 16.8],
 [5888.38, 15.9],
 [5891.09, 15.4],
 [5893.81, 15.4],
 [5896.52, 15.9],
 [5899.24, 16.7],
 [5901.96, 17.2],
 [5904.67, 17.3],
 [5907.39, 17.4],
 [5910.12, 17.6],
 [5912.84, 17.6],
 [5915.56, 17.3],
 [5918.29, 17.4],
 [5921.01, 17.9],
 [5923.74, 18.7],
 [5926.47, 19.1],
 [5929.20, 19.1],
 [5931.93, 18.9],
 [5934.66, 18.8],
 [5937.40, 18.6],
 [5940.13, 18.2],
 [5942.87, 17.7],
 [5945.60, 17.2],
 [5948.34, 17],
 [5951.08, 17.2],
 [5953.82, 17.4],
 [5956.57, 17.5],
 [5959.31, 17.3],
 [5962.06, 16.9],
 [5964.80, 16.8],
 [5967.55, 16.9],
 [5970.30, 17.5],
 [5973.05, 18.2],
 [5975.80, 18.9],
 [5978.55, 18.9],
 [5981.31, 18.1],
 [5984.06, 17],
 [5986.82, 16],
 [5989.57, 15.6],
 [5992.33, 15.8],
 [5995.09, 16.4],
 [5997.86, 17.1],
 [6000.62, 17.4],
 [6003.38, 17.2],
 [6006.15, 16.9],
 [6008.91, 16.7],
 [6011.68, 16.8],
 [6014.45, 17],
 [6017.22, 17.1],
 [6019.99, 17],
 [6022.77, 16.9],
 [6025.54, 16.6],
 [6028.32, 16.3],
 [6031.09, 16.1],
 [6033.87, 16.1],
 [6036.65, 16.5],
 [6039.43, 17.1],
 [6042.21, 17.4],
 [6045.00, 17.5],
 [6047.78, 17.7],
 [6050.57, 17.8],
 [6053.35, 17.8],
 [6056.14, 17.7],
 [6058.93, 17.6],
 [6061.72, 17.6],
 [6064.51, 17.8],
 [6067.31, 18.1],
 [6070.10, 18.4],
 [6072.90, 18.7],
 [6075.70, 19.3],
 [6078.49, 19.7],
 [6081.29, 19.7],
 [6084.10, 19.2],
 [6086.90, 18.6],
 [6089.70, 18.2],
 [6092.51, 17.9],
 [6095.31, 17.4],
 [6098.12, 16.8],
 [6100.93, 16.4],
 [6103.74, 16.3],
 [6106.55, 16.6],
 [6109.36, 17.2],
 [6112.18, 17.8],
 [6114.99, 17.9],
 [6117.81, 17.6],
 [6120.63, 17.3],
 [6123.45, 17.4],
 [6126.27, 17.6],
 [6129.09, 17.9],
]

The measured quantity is -0.05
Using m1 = -0.10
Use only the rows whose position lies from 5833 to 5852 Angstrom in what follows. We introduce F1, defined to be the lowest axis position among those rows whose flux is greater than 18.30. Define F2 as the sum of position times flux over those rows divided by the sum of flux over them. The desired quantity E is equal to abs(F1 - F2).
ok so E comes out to 2.5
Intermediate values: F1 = 5845.15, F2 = 5842.6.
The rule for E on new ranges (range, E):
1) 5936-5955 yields 8.1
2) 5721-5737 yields 6.5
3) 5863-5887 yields 5.4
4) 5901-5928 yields 9.3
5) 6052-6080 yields 3.9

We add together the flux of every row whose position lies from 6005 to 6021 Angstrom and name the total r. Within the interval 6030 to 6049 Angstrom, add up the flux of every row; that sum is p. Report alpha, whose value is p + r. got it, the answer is 220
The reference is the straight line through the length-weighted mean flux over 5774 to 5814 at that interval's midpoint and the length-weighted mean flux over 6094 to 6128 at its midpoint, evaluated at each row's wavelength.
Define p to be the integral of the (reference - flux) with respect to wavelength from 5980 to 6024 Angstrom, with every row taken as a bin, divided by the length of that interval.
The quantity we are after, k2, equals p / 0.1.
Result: 5.8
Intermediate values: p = 0.58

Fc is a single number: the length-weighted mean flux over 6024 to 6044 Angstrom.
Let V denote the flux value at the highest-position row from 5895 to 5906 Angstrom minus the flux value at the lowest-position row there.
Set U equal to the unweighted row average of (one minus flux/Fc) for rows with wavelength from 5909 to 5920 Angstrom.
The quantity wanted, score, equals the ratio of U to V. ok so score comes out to -0.04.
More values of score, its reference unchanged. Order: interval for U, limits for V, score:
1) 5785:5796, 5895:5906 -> -0.07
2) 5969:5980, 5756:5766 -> -0.53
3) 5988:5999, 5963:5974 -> 0.02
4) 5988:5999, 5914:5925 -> 0.02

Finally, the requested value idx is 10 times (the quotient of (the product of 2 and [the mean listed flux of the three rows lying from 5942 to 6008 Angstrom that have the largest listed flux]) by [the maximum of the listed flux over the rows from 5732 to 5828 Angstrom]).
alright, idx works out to 19.5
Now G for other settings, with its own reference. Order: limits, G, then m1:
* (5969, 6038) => 0.03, 0.06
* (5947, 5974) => -0.03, -0.07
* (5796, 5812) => 0.01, 0.01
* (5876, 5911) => 0.04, 0.08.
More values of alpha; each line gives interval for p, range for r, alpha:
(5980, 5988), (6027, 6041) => 133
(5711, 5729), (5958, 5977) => 255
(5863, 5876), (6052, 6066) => 181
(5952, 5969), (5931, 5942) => 177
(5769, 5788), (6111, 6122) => 189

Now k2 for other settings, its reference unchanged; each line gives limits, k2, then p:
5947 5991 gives 1.3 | 0.13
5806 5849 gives -4.9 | -0.49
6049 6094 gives -11.1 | -1.11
